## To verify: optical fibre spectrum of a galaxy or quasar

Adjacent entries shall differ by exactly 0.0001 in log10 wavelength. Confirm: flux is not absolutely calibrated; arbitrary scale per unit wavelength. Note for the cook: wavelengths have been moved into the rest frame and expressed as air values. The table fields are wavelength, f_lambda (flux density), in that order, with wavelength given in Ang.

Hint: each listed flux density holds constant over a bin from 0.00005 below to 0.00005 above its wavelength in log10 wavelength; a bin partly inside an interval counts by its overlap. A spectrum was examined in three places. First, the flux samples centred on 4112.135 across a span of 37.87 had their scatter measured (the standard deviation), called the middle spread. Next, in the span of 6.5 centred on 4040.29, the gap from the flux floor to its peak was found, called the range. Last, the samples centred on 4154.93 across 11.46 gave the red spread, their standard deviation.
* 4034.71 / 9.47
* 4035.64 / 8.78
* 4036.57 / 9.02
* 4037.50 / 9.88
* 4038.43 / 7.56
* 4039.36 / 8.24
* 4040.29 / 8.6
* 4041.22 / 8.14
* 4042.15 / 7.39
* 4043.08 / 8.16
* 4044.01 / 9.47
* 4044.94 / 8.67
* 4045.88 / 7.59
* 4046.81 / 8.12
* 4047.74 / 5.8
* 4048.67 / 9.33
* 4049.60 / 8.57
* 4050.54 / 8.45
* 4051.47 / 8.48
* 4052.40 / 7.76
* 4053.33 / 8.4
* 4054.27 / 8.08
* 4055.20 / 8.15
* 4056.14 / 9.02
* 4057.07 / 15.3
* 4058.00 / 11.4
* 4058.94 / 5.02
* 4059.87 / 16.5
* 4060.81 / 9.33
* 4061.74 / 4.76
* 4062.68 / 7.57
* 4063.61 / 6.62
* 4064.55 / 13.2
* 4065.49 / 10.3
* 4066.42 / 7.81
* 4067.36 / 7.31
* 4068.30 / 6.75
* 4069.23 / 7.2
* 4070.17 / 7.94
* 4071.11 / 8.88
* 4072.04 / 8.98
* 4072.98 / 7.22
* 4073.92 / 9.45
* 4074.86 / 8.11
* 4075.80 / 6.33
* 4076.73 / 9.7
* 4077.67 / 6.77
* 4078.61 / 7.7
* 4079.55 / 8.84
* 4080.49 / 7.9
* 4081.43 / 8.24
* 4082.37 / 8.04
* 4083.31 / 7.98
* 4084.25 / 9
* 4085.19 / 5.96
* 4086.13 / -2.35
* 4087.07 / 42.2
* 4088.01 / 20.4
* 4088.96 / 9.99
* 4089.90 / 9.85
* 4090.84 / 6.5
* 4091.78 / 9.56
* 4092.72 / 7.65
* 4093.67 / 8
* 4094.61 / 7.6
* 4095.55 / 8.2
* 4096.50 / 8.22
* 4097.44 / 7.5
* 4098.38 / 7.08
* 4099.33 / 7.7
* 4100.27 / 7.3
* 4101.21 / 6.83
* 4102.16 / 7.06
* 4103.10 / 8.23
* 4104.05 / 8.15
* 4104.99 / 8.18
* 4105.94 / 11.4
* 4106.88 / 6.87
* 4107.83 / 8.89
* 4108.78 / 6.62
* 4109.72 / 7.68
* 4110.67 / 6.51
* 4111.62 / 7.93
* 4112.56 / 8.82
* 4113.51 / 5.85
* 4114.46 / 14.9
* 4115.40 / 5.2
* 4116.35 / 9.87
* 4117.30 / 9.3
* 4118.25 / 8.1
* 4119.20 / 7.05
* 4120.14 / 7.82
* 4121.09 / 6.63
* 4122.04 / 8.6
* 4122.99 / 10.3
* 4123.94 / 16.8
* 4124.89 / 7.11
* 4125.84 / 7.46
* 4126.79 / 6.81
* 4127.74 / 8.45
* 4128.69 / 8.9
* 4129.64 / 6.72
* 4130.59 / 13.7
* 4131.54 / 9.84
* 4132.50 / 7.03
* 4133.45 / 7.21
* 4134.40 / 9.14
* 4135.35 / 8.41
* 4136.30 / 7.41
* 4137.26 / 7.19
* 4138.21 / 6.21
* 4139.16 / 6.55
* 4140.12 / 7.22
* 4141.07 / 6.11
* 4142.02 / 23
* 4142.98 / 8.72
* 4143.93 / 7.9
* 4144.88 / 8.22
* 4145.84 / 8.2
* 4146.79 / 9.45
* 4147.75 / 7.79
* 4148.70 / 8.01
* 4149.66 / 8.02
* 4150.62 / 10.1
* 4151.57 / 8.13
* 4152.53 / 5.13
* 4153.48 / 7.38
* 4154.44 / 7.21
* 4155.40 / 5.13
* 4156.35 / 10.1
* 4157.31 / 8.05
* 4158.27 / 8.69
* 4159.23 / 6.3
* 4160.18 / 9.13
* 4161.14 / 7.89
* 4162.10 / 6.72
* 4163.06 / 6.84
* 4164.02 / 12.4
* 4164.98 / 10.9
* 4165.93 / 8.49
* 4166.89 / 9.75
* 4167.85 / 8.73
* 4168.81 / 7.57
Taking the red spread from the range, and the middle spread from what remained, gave -1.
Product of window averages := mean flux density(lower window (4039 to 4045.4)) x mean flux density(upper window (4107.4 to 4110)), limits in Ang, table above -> 65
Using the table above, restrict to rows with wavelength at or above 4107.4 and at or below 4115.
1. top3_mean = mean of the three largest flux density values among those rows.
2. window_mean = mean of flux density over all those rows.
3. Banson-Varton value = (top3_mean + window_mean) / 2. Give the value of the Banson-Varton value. 9.6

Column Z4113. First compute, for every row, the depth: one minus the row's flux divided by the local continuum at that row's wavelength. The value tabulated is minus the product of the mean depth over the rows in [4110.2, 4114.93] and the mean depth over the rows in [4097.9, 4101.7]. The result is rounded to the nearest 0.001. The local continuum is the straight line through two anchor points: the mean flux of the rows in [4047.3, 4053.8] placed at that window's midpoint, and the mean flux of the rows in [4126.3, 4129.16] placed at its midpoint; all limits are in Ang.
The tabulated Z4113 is 0.010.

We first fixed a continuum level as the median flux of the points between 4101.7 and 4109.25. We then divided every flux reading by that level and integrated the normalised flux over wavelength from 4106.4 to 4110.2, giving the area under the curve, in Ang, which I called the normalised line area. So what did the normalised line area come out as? 3.5 Ang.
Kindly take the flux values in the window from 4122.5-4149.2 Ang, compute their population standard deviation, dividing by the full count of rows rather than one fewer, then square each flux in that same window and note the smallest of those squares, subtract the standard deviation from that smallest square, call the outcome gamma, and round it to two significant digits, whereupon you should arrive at 34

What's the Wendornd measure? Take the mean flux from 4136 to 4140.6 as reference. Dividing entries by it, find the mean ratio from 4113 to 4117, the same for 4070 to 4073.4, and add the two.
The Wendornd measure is 2.5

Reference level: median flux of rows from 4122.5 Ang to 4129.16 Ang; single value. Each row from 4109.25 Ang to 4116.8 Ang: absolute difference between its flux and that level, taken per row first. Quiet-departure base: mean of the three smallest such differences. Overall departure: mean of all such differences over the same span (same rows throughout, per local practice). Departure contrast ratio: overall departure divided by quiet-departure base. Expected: 3.9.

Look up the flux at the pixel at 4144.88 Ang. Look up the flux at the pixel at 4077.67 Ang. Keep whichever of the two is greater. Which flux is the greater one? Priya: 8.2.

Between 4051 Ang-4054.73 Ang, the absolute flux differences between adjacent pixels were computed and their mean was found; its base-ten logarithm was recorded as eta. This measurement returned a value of -0.3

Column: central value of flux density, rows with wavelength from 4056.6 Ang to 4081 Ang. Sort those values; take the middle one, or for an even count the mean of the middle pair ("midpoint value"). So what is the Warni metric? 7.92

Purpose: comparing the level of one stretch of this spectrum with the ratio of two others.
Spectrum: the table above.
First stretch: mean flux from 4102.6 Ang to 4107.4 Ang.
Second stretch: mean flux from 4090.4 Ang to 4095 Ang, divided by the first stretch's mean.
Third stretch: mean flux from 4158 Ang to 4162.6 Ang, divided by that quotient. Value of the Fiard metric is 8.4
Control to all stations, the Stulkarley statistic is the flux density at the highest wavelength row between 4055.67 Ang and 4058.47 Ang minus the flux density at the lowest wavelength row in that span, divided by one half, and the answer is 5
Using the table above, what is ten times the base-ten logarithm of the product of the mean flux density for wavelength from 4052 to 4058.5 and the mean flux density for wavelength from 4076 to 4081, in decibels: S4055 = 19.0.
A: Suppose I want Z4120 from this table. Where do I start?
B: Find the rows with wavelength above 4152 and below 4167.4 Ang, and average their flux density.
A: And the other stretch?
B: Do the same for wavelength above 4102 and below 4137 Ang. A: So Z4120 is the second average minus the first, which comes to 0.38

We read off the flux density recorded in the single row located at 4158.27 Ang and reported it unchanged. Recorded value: 8.69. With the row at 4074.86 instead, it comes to 8.11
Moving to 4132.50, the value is 7.03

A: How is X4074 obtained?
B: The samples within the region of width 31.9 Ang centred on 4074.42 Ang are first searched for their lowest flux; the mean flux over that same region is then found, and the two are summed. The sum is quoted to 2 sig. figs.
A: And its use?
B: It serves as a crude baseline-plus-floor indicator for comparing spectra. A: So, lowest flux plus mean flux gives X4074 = 7.0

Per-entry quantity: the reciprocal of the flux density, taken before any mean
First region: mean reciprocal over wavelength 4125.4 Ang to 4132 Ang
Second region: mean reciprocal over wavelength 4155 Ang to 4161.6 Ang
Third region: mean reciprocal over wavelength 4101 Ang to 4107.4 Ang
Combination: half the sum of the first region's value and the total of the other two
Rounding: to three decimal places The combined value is 0.189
